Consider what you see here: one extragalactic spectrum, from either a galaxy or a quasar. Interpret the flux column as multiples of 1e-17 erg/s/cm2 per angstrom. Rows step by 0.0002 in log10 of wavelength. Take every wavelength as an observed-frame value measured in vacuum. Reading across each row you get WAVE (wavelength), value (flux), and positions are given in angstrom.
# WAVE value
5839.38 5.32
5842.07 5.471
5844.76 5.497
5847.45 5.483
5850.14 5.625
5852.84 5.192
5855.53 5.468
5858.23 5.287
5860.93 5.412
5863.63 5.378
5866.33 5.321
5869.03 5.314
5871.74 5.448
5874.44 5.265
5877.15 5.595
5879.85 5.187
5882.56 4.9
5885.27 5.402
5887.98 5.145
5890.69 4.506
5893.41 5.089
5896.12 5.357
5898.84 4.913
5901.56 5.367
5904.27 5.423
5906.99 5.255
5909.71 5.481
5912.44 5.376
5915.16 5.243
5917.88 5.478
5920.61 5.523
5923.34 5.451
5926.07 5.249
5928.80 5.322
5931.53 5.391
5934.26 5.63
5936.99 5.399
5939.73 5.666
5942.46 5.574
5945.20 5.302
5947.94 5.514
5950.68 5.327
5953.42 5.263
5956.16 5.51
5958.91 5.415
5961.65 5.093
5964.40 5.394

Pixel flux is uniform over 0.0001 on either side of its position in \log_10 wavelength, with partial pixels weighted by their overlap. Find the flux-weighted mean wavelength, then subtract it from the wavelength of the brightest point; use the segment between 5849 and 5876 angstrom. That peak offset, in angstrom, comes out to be -12.1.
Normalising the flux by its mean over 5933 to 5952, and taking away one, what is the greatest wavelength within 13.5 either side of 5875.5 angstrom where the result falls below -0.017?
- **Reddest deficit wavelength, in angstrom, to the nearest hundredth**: 5887.98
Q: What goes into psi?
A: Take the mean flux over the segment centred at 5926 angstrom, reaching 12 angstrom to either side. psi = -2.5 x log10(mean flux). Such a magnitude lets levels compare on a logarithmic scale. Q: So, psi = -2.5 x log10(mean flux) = -1.83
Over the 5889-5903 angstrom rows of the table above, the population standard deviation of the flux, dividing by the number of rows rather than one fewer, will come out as 0.320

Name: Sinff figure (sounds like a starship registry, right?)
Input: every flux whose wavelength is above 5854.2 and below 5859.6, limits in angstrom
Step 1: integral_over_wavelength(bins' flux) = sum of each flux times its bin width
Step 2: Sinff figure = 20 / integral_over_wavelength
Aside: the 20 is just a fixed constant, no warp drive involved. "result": 0.689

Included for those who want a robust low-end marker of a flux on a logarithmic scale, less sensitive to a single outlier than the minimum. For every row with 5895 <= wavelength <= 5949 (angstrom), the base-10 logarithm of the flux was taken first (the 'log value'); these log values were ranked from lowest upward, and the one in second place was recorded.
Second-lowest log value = 0.720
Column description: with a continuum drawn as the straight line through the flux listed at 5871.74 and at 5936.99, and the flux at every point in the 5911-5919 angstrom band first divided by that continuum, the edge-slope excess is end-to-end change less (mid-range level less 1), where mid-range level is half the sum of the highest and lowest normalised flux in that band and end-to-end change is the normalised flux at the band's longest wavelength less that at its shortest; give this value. 0.030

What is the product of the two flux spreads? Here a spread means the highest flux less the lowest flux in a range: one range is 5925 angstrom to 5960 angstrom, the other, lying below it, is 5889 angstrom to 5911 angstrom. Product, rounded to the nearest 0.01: 0.41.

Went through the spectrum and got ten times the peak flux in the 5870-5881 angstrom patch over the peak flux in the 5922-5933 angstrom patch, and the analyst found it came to 10.3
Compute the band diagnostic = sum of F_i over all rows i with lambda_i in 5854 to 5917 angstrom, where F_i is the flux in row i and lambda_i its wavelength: 121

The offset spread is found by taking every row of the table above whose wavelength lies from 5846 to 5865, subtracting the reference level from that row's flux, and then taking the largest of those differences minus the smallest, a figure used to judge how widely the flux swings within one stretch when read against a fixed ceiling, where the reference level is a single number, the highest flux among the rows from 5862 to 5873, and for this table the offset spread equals 0.43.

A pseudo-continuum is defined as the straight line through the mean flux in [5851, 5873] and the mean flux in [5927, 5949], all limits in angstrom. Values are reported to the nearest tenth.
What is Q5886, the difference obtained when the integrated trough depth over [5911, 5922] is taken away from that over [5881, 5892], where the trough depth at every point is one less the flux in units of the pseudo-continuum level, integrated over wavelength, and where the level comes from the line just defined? 0.7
